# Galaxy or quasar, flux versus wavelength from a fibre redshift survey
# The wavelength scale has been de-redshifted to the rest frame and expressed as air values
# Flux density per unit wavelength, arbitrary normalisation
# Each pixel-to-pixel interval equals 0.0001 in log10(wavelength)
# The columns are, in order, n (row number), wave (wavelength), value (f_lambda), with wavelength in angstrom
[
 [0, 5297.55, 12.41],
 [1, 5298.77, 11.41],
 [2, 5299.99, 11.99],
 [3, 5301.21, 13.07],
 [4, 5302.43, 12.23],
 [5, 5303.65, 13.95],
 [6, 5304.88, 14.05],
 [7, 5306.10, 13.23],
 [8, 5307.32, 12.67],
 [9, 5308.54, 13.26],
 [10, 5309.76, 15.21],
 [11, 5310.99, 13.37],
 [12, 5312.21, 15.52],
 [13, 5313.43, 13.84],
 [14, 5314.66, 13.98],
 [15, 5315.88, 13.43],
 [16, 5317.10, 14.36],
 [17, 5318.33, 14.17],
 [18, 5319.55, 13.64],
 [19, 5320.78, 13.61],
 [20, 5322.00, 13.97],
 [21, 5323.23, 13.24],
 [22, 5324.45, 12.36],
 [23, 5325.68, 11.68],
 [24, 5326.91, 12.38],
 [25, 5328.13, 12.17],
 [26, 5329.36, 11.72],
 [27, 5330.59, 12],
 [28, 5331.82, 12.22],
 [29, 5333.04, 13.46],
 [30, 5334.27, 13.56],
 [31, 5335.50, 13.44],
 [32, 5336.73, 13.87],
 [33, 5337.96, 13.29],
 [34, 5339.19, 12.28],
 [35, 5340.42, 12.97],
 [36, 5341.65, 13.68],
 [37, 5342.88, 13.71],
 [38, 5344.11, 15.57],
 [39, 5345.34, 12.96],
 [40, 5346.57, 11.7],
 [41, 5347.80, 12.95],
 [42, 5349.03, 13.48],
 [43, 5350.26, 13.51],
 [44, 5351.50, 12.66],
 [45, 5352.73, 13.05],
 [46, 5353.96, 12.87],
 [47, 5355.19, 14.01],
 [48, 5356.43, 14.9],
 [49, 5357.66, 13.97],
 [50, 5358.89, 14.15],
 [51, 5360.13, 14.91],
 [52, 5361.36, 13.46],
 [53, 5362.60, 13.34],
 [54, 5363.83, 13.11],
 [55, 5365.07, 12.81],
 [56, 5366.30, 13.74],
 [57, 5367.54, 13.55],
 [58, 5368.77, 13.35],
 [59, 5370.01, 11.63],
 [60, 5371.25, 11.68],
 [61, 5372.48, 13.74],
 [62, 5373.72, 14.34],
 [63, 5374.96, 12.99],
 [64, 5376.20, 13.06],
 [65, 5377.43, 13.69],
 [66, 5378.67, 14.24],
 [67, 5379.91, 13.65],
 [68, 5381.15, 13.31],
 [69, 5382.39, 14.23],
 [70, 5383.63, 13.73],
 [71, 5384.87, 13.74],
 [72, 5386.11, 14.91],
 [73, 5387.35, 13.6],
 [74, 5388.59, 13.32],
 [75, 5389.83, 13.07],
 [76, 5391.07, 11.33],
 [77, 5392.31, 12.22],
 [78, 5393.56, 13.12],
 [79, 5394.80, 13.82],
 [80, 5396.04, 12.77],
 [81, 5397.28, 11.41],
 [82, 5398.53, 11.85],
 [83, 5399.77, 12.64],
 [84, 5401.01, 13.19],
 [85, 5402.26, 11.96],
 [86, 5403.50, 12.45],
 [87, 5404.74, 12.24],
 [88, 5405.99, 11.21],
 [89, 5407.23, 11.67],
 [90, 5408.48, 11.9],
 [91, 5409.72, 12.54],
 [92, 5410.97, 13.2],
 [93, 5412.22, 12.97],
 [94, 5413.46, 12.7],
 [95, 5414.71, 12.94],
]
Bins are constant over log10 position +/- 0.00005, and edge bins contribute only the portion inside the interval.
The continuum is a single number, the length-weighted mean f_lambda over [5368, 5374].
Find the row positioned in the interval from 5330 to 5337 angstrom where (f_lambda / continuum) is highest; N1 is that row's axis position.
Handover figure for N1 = 5336.73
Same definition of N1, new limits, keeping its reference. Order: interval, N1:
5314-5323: 5317.10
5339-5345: 5344.11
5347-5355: 5350.26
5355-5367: 5360.13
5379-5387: 5386.11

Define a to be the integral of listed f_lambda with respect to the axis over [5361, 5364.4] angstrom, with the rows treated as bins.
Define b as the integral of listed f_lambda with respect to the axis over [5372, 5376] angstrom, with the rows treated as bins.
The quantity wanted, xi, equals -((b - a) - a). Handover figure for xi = 36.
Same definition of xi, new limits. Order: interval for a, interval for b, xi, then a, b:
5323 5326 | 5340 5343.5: 27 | 37.2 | 47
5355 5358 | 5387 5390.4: 41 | 43.0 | 45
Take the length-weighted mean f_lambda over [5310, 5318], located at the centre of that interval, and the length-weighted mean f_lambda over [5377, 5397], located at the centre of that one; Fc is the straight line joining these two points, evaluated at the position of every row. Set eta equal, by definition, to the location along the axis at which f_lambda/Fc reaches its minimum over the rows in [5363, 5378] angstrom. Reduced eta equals 5370.01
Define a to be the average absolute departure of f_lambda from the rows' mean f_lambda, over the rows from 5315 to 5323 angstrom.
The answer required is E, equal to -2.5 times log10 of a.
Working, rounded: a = 0.30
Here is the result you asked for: 1.30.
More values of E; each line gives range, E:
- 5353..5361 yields 0.71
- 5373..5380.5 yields 0.92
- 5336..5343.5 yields 0.86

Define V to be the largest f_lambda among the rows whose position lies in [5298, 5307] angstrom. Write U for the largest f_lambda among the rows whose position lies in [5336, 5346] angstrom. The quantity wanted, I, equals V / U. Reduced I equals 0.90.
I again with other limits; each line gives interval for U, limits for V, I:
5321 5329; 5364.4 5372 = 0.98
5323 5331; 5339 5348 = 1.18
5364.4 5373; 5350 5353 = 0.98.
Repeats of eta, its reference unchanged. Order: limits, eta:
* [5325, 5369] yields 5325.68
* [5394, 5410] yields 5405.99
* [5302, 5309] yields 5302.43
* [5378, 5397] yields 5391.07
